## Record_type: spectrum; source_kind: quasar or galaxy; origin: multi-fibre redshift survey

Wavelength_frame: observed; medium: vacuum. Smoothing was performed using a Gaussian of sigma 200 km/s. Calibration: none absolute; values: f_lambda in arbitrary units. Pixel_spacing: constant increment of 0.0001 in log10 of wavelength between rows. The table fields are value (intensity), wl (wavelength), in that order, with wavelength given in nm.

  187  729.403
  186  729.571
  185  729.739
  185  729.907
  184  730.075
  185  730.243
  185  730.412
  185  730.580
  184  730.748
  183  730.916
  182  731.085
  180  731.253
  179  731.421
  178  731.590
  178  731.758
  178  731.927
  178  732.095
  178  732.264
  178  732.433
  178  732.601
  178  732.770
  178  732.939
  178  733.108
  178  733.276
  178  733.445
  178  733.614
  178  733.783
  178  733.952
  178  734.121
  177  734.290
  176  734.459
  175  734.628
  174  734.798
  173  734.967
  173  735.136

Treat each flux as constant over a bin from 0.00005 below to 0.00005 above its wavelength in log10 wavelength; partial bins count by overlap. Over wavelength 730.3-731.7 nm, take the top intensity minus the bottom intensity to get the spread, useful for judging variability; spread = 7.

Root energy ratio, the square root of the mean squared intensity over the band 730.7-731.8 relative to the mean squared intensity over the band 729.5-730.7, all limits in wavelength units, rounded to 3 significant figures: 0.976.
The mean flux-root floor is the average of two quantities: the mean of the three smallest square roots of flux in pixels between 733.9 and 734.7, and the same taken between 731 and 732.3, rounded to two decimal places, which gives 13.30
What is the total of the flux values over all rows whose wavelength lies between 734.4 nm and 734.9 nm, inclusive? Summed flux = 525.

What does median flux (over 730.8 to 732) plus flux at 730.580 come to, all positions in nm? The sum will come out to 364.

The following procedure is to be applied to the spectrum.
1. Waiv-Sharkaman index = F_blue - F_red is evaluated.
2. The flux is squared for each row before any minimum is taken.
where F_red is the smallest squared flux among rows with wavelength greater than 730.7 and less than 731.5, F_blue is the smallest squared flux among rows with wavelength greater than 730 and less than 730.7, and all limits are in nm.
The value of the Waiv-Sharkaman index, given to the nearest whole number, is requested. 1815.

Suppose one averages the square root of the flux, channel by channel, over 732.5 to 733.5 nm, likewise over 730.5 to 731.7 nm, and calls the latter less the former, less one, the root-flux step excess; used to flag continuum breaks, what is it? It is -0.87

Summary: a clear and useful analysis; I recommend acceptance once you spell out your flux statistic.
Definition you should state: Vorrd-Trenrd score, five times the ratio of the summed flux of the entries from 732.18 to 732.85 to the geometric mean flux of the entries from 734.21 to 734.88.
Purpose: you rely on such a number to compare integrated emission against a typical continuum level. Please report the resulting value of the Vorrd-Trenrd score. 20.3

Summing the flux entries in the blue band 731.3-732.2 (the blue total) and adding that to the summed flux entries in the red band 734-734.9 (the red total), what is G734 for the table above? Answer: 1771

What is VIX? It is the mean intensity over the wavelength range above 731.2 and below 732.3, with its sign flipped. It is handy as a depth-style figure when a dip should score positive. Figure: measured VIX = -178.4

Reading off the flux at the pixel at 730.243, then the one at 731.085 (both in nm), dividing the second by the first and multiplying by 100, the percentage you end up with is 98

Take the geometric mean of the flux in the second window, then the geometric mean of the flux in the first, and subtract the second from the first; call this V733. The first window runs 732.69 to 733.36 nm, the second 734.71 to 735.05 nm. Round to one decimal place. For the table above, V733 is 4.5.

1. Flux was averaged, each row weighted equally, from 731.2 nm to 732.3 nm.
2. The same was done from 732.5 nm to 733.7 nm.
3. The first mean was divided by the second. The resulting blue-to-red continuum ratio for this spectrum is 1.00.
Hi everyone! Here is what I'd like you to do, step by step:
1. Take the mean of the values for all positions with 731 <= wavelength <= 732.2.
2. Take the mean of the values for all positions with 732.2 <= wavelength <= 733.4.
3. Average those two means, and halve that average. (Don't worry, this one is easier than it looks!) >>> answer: 89.2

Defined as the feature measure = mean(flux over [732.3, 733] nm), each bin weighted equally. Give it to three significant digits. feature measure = 178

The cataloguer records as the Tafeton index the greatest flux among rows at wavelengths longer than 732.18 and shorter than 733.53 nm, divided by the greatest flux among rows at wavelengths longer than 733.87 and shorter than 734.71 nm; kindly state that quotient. 1.00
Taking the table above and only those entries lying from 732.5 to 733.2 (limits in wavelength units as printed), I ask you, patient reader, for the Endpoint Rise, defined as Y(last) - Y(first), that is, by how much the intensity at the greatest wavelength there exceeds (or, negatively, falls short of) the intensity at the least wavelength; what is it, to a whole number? 0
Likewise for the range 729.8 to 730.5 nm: 0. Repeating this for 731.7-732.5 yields 0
